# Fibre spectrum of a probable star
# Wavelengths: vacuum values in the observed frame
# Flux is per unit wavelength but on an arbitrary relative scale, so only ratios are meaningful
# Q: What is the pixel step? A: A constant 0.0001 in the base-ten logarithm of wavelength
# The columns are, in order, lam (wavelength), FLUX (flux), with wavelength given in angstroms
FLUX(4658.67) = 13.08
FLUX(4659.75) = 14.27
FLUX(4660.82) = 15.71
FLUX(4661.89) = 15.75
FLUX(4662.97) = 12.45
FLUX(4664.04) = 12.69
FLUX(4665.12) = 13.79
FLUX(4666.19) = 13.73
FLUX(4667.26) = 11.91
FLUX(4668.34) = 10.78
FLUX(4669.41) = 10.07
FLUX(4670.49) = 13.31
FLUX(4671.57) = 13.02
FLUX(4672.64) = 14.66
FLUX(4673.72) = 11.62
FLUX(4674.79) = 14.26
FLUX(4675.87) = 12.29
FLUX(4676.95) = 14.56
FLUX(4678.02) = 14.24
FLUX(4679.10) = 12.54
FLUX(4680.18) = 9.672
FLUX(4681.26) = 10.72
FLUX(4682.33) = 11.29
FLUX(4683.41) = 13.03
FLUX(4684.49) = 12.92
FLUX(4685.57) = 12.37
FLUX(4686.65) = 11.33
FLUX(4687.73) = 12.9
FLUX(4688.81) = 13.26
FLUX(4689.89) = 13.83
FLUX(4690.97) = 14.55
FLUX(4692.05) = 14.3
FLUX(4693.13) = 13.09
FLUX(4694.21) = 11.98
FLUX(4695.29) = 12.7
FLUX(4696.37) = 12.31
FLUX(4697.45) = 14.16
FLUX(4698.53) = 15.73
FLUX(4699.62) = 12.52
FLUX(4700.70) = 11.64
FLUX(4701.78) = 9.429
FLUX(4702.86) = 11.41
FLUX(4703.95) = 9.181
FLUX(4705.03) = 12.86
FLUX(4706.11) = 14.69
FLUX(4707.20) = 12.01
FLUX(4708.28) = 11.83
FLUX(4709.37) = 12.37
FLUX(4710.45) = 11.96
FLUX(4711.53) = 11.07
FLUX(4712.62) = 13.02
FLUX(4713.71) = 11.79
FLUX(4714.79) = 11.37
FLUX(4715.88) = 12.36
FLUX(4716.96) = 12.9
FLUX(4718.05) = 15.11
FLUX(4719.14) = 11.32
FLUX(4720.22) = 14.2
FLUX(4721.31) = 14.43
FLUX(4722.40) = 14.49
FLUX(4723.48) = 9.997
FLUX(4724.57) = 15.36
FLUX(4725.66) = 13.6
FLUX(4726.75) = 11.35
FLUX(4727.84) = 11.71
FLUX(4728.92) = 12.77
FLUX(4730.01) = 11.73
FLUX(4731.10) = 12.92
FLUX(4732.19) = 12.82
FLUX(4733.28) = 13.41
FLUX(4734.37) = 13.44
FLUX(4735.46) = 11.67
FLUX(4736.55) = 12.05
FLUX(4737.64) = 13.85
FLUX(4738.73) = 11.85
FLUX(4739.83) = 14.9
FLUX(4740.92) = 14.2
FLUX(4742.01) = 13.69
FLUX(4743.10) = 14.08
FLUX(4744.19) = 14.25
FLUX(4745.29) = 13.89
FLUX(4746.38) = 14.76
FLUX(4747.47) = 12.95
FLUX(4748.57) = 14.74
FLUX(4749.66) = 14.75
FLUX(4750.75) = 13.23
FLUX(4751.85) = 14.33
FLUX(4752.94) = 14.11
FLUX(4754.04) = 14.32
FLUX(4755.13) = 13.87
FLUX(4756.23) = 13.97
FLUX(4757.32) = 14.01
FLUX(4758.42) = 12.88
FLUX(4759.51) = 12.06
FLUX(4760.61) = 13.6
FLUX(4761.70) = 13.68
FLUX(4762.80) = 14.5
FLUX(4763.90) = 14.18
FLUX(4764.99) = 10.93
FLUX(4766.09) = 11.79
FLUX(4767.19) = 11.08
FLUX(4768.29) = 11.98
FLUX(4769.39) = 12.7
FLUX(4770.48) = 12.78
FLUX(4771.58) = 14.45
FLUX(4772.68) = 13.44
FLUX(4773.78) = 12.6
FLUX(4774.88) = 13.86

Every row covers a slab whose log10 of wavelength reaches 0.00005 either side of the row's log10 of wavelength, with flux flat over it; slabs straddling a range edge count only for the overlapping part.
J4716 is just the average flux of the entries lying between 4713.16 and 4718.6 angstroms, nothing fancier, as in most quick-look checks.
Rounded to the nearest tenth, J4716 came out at 12.7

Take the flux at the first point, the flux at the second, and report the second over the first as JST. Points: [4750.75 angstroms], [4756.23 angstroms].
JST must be 1.06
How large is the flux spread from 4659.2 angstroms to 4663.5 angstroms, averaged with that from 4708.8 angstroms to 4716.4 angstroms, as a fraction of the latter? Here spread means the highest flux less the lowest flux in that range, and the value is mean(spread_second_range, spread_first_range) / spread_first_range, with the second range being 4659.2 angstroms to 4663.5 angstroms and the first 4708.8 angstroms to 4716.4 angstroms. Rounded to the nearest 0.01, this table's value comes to 1.35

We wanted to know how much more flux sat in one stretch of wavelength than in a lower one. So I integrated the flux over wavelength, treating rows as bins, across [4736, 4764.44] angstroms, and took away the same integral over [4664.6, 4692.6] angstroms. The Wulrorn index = 36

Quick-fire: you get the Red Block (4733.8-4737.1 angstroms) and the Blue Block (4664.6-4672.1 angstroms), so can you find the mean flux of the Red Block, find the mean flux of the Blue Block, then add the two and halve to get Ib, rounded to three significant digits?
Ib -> 12.4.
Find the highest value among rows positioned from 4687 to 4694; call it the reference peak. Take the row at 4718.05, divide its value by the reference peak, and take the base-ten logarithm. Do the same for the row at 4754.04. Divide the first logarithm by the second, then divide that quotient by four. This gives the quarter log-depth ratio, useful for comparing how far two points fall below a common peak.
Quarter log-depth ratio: -0.6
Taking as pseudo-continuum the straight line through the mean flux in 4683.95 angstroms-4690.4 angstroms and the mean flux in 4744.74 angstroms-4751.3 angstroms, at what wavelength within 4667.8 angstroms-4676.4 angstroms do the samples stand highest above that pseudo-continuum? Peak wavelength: 4672.64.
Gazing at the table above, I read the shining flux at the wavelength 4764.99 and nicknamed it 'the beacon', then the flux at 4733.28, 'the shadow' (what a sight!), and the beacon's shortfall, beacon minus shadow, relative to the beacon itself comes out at -0.23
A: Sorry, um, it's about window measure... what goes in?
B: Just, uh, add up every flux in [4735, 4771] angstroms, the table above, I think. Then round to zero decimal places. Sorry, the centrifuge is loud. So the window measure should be 442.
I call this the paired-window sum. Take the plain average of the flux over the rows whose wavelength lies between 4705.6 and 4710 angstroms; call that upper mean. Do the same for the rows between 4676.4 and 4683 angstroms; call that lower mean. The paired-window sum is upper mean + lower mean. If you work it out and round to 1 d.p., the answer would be 24.9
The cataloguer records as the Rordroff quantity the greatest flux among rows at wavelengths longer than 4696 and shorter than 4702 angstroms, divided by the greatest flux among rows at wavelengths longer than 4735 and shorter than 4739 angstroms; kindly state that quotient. 1.14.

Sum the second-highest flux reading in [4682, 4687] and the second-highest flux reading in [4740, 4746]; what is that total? 27.1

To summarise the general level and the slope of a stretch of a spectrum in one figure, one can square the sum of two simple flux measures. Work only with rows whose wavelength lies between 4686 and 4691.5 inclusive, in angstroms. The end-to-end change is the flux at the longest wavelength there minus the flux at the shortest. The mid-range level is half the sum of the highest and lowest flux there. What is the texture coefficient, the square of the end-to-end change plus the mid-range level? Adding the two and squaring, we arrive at 261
